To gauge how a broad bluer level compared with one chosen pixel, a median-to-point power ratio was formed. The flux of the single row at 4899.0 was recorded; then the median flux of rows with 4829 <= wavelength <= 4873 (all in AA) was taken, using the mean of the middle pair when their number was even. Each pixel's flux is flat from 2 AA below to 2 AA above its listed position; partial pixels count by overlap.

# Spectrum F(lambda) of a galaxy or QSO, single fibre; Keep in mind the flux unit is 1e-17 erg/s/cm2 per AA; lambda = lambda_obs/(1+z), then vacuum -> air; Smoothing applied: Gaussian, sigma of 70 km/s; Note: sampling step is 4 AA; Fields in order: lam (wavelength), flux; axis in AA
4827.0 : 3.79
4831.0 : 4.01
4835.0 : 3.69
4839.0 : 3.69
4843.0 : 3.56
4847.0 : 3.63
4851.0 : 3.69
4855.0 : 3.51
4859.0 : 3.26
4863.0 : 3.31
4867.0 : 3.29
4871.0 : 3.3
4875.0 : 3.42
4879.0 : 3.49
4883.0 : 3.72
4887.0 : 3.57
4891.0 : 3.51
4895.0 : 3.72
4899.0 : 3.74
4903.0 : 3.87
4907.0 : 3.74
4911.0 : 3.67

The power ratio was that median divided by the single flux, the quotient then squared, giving 0.906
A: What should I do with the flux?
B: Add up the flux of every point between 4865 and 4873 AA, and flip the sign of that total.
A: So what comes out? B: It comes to -6.59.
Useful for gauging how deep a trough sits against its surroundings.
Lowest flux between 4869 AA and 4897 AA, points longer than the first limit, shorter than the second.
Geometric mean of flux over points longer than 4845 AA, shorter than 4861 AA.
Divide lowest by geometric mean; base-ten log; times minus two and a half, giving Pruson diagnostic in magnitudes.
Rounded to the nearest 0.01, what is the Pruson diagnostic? 0.07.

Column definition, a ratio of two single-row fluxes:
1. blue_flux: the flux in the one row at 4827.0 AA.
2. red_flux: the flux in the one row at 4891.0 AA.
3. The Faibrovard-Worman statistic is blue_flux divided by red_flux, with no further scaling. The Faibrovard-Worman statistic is 1.08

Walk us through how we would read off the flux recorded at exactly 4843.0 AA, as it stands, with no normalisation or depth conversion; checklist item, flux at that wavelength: 3.56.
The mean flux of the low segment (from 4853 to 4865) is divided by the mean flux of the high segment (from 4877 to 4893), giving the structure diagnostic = 0.94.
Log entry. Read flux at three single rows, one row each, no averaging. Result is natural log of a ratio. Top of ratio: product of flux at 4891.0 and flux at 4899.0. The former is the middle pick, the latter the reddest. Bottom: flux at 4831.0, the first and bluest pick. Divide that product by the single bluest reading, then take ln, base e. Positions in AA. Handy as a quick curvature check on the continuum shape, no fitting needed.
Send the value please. 1.19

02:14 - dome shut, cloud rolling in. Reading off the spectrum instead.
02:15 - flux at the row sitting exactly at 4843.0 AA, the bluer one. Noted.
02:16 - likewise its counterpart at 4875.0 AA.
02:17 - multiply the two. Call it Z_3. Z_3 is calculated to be 12.2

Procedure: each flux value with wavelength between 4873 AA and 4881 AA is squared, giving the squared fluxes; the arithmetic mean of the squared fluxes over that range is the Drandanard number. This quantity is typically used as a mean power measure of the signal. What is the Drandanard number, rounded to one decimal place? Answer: 11.9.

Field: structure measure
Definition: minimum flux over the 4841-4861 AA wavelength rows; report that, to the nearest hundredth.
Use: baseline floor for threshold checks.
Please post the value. 3.26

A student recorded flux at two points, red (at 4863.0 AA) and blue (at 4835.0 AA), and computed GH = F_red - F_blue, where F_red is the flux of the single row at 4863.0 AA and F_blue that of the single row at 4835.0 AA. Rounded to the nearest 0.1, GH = -0.4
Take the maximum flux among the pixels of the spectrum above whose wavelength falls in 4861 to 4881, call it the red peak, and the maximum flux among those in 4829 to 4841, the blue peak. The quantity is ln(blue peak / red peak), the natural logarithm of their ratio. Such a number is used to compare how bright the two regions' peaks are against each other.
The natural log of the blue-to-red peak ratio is 0.139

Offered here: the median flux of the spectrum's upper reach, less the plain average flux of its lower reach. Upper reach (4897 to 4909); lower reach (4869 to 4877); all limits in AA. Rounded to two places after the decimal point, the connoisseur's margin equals 0.38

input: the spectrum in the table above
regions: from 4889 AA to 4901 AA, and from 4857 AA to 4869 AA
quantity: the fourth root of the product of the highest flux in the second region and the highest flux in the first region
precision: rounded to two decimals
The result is 1.88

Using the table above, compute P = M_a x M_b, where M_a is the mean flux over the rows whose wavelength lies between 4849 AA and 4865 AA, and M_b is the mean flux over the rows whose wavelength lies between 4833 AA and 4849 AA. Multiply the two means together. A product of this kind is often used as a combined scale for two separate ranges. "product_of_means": 12.5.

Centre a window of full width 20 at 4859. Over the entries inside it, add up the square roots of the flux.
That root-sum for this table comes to 9.2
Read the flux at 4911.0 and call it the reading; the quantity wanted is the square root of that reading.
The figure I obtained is 1.92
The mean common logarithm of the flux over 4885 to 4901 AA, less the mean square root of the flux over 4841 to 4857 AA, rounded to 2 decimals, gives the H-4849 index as -1.34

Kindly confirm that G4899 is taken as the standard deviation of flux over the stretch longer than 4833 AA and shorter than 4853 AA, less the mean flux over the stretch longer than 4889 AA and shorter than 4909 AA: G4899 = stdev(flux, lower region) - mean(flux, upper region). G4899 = -3.66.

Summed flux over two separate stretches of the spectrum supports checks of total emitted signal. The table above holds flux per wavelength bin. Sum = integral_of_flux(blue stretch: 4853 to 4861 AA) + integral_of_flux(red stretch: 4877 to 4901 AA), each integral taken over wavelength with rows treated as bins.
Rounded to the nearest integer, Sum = 114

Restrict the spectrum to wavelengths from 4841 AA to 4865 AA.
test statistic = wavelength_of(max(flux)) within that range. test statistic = 4851.0 AA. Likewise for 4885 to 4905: 4903.0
